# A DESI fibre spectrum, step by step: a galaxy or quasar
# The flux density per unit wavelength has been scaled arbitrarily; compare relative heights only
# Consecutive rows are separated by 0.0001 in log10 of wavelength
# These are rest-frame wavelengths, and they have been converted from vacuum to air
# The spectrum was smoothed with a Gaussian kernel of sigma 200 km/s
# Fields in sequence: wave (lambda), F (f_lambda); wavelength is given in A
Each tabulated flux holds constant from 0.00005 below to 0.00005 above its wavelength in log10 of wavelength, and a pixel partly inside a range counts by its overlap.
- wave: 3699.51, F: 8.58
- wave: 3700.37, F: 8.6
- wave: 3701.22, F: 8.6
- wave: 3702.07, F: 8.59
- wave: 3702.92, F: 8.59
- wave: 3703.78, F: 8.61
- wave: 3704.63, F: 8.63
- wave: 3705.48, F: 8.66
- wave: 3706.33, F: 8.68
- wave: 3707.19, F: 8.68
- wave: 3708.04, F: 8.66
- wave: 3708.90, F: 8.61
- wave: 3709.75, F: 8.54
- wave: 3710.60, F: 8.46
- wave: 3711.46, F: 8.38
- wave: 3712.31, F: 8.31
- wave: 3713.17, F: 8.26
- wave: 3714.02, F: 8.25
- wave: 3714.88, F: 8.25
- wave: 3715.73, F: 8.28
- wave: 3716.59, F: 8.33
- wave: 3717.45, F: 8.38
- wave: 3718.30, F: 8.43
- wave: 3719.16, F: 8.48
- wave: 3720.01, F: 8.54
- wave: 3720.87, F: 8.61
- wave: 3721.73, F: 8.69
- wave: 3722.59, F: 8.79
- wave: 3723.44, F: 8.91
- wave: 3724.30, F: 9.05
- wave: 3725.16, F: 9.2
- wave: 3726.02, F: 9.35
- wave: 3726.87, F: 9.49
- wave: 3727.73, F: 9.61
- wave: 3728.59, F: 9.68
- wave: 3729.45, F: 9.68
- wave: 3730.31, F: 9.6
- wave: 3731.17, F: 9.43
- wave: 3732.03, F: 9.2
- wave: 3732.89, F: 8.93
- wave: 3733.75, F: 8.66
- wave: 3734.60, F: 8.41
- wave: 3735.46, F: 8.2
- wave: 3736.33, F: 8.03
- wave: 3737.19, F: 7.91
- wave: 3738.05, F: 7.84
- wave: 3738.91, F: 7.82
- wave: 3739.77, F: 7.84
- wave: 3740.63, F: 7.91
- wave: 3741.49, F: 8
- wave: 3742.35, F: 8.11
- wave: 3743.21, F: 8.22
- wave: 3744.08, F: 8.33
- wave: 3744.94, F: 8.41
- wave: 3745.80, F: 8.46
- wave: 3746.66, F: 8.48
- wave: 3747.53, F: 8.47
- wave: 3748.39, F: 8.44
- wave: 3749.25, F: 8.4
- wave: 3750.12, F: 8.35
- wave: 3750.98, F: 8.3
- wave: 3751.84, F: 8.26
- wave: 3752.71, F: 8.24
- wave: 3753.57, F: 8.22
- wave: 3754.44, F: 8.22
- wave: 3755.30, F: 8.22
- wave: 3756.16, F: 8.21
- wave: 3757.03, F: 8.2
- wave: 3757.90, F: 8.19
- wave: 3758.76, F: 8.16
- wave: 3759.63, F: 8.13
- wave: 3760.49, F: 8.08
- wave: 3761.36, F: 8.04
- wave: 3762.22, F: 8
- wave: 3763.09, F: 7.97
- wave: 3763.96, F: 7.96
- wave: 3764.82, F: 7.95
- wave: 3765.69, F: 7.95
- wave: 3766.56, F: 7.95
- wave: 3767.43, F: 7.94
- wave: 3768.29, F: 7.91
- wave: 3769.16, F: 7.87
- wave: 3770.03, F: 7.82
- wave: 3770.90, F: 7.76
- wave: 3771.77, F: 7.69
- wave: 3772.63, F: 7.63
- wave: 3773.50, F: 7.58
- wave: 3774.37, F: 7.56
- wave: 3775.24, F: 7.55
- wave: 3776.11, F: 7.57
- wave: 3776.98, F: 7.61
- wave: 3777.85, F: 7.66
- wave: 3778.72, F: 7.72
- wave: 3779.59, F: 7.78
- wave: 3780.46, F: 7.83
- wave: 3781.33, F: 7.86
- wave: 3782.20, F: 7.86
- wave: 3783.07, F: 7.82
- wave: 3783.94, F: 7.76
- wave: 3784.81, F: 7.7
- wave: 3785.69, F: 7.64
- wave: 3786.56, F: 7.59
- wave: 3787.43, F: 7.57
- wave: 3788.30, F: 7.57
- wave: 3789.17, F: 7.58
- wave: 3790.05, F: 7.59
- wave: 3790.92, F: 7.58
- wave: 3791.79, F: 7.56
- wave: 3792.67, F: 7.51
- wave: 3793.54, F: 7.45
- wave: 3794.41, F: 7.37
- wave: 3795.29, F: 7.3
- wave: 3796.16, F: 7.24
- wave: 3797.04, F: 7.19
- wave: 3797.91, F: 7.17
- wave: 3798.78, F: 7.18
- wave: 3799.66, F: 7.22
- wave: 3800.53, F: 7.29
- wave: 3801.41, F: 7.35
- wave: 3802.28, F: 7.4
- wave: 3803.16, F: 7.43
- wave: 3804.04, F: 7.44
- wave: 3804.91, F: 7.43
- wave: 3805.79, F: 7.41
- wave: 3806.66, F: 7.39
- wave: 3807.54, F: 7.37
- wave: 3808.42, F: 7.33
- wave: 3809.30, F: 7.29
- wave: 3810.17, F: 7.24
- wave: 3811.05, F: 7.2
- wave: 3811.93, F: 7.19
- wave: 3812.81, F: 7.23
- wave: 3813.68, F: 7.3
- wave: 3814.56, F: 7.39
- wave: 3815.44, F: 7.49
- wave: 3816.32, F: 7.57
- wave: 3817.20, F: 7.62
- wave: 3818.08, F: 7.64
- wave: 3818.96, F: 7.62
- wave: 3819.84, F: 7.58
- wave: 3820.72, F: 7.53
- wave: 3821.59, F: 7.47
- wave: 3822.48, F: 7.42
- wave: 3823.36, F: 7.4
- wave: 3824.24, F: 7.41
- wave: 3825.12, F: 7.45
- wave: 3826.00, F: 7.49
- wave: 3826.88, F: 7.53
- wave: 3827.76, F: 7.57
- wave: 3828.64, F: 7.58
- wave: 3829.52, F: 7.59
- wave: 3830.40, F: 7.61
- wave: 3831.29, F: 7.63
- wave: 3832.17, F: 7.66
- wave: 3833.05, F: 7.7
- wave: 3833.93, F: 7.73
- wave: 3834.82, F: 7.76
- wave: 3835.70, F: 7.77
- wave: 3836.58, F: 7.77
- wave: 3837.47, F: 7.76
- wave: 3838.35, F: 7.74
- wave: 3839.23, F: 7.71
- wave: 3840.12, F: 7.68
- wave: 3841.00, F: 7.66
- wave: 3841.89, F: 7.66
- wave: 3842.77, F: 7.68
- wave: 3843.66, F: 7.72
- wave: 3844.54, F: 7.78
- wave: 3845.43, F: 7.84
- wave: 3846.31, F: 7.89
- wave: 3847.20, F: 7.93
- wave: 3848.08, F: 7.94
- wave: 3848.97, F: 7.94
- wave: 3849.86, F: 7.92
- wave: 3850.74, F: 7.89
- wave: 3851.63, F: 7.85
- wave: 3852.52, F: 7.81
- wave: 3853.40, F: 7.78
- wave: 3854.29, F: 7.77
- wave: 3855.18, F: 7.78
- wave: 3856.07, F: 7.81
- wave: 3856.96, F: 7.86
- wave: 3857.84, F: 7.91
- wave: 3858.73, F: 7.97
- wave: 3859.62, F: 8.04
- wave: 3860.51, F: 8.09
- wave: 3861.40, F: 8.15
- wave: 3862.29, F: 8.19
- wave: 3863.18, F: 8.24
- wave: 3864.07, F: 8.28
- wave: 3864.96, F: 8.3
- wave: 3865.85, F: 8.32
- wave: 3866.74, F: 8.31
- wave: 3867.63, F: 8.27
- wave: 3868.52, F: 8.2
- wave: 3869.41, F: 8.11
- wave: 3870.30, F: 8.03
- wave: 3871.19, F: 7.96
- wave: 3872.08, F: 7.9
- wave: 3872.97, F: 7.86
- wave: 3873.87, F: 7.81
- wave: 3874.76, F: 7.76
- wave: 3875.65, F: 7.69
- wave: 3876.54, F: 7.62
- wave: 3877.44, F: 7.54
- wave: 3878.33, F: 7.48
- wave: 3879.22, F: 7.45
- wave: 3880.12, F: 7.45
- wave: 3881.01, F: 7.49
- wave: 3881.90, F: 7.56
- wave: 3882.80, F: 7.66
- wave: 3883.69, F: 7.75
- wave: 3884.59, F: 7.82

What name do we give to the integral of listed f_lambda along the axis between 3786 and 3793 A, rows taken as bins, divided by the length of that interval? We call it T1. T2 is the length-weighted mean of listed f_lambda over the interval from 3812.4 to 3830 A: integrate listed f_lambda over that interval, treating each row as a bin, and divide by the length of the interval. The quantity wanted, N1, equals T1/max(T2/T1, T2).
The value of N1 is 1.01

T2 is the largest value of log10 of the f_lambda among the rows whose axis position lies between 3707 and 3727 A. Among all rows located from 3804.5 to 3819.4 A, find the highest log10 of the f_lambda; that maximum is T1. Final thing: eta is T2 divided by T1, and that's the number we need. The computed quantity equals 1.11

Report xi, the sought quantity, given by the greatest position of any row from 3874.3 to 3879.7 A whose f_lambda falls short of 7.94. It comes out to 3879.22 A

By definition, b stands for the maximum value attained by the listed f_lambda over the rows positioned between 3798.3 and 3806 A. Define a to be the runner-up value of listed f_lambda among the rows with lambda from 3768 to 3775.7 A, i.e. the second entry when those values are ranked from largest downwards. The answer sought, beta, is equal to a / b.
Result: 1.06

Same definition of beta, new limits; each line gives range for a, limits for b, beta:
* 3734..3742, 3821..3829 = 1.08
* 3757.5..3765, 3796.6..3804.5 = 1.10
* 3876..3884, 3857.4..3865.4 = 0.92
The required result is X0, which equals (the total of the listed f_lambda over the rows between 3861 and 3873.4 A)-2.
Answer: 112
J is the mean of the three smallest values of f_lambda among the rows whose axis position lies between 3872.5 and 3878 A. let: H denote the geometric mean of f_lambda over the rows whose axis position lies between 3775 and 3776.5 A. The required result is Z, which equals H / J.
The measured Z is 0.99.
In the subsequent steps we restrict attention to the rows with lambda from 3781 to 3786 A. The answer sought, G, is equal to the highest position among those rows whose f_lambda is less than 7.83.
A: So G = 3785.69 A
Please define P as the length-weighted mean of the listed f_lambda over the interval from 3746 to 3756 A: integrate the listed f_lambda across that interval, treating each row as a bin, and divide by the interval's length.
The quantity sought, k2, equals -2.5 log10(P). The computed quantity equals -2.30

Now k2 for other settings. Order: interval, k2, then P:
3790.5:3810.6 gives -2.17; 7.4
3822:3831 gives -2.19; 7.5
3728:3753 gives -2.32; 8.5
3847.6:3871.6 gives -2.26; 8.0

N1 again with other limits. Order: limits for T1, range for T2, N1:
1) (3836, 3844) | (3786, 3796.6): 1.03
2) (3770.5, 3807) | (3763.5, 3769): 0.95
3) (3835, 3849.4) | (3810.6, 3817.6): 1.06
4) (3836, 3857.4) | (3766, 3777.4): 1.01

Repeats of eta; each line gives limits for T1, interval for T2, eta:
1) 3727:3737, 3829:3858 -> 0.91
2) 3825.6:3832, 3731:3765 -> 1.10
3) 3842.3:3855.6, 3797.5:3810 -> 0.97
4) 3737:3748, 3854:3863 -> 0.98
